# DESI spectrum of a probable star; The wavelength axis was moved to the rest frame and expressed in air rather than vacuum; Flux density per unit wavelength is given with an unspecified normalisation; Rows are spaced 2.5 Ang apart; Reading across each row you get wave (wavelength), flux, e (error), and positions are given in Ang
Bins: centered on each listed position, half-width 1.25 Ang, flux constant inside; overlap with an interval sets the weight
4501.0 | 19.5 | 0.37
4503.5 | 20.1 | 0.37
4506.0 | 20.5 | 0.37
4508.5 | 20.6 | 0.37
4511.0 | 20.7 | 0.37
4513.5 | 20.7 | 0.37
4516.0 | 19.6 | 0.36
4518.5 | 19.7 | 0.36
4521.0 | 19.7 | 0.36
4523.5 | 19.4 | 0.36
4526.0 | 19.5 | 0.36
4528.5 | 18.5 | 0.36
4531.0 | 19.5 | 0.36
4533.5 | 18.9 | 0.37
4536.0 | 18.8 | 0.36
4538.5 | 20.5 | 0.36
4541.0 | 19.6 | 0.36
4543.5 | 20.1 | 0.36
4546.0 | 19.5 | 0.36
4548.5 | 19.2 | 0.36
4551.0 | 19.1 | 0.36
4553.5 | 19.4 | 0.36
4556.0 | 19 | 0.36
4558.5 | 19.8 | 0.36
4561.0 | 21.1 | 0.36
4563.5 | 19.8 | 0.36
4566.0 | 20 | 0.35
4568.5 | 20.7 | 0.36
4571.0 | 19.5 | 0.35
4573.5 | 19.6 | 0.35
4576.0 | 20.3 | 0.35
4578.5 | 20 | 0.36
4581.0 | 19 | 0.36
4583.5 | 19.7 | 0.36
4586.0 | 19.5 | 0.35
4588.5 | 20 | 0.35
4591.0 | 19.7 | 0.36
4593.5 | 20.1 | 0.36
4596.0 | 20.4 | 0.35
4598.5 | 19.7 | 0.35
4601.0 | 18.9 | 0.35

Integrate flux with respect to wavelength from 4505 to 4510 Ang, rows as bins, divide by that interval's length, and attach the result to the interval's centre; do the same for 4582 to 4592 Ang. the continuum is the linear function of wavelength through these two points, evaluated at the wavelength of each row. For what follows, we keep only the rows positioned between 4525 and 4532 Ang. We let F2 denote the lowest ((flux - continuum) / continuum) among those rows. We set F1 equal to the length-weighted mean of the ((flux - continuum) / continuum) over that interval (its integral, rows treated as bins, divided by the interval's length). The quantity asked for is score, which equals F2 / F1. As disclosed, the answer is 1.5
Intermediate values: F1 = -0.06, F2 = -0.09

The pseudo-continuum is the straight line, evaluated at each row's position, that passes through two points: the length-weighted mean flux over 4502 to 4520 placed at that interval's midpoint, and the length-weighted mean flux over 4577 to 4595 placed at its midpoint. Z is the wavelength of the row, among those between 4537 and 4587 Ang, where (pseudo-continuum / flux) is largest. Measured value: 4556.0 Ang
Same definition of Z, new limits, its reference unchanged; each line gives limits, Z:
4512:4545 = 4528.5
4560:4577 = 4571.0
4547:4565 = 4556.0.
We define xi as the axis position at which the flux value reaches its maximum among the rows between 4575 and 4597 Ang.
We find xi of 4596.0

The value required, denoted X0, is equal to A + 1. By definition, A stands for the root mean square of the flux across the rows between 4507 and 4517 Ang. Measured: 21.4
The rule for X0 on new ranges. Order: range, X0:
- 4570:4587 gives 20.7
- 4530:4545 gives 20.6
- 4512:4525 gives 20.8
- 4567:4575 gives 20.9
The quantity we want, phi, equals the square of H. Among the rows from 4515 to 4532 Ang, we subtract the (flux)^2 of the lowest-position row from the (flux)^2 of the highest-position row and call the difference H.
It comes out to 15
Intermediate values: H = -4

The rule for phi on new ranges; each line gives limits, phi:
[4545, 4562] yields 4220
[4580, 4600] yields 734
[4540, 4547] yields 15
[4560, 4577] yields 1097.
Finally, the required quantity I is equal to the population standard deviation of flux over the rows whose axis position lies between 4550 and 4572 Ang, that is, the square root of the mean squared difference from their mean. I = 0.66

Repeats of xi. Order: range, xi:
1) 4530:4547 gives 4538.5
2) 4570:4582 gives 4576.0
